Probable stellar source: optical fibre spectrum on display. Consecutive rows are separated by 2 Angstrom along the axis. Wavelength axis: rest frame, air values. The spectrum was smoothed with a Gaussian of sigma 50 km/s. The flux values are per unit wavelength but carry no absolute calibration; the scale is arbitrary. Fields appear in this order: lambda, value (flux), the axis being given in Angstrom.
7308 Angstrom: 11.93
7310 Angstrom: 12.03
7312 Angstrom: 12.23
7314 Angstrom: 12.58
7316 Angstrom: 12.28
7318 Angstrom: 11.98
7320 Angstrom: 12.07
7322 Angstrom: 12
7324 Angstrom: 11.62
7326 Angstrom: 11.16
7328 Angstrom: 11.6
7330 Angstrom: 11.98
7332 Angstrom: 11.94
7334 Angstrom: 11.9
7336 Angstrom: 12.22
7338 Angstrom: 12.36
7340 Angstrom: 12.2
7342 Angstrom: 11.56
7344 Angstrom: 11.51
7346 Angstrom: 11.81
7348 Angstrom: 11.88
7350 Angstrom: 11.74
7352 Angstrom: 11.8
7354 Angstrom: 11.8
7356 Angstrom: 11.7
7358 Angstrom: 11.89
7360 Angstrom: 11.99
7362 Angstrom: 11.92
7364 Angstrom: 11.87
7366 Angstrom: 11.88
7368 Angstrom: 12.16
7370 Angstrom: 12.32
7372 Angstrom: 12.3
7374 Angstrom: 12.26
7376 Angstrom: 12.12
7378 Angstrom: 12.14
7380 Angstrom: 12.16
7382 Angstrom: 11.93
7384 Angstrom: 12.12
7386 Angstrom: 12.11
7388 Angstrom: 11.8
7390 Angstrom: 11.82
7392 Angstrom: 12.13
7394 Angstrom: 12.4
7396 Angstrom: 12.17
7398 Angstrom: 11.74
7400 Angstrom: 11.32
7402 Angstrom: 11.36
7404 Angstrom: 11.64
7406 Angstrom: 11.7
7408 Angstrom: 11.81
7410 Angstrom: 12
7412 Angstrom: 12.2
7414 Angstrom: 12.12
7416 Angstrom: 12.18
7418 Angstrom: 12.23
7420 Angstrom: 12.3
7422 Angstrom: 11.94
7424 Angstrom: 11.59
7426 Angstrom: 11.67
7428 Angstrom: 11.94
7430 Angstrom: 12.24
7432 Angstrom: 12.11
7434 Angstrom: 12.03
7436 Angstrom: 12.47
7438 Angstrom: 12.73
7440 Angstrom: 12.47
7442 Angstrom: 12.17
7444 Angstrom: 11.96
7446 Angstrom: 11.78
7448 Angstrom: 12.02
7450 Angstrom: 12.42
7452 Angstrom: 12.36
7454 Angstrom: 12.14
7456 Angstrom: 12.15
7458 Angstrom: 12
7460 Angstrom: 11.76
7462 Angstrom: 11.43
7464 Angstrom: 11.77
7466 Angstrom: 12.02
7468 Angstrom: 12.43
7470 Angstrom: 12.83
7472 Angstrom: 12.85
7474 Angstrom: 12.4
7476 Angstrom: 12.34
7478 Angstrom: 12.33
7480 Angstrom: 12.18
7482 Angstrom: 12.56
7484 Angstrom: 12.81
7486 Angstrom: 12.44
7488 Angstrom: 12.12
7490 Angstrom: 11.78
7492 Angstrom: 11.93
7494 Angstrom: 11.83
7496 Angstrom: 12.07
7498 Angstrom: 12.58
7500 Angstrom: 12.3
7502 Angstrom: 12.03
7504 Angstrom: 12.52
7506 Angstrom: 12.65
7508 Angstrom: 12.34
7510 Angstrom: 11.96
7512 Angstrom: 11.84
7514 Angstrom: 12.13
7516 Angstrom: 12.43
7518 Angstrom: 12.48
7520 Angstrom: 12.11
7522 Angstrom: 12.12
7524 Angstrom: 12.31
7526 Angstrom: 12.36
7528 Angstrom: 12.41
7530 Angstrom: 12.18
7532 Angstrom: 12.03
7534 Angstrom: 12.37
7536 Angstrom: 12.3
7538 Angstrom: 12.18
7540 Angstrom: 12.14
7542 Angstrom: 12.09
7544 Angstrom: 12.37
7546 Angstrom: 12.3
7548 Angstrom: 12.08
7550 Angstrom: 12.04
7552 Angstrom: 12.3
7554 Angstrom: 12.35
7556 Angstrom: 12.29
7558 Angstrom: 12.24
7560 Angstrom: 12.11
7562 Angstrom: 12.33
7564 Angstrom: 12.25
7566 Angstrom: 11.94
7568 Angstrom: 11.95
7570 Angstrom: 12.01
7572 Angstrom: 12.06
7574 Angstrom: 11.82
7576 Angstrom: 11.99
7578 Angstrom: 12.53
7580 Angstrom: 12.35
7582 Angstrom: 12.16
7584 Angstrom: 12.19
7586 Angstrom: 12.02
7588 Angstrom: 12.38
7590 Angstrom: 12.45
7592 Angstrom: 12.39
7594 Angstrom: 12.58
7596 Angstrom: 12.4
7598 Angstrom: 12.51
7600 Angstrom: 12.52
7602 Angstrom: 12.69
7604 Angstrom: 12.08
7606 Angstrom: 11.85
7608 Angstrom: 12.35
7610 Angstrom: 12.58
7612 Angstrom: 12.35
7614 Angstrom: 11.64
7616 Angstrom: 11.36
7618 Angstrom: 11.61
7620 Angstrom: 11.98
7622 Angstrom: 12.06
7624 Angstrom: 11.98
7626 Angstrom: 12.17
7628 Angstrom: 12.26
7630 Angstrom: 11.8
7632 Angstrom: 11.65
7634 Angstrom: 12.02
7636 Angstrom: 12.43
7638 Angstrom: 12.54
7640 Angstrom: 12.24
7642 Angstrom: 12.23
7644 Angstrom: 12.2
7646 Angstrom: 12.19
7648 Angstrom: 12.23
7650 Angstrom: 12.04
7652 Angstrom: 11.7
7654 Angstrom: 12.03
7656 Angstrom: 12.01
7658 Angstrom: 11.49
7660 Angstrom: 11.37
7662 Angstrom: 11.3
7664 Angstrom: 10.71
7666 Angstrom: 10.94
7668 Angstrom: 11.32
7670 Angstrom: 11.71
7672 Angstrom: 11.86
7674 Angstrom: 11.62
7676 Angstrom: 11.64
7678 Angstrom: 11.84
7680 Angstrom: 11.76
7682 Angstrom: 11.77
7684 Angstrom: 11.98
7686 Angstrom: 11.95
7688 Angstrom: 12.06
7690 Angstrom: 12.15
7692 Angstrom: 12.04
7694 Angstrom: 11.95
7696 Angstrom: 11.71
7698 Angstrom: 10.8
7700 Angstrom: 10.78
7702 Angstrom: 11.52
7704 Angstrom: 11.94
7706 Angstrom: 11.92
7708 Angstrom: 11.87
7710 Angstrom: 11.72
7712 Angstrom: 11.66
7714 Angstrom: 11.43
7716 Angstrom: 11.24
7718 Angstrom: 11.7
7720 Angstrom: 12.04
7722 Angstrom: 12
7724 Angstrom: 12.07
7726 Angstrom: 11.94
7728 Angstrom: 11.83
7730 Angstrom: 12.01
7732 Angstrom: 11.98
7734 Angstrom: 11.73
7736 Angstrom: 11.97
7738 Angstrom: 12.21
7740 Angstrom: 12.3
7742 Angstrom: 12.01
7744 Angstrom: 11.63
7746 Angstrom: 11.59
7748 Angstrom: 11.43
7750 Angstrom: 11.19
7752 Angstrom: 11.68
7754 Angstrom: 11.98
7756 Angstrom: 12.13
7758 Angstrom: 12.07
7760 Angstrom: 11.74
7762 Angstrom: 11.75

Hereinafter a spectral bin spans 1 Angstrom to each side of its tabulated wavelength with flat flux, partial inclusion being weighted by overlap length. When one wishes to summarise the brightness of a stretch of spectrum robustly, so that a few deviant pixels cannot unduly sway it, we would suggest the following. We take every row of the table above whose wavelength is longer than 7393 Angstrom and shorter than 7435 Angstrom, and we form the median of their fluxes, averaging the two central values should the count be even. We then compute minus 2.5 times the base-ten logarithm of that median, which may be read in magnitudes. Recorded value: -2.70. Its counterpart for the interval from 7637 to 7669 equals -2.70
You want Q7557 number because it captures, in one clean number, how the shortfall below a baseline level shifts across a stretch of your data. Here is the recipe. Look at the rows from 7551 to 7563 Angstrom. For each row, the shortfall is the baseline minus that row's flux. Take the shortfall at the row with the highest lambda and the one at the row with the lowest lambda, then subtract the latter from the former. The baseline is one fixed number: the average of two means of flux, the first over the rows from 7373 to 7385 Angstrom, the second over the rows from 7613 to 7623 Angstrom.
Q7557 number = 0.0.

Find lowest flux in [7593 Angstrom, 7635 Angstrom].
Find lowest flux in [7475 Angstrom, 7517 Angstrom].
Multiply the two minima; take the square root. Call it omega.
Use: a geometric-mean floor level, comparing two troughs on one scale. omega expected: 11.57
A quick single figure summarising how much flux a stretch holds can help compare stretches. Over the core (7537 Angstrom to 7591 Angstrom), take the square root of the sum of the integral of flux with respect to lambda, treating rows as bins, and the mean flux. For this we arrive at 25.9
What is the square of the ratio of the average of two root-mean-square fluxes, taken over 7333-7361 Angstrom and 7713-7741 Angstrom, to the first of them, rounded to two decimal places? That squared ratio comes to 1.00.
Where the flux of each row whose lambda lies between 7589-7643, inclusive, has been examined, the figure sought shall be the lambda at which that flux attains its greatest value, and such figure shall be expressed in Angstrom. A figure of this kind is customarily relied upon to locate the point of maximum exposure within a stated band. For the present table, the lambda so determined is 7602 Angstrom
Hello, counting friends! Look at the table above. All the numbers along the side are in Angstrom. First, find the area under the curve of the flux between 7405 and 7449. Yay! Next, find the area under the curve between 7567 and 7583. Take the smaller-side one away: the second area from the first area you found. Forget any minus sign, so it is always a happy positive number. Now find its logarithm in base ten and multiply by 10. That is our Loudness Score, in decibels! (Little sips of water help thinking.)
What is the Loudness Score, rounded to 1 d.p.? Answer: 25.3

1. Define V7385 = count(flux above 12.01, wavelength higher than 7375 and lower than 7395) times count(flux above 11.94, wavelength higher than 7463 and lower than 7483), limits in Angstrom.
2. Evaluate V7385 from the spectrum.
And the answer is 63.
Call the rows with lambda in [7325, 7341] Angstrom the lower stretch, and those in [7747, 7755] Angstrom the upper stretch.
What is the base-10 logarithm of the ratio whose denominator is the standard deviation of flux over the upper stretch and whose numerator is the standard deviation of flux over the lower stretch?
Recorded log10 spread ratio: 0.1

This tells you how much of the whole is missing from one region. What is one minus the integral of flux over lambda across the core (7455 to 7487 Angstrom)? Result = -392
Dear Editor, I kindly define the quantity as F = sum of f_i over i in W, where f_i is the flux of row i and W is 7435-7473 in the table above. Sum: 231.8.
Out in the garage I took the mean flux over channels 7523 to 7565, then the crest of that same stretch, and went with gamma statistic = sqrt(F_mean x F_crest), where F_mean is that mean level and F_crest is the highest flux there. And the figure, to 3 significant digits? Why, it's 12.3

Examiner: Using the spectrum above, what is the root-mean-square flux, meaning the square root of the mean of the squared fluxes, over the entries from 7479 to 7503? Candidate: 12.2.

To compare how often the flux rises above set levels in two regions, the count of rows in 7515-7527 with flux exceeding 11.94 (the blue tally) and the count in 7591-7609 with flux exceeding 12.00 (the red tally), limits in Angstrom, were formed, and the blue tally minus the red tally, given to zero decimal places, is -2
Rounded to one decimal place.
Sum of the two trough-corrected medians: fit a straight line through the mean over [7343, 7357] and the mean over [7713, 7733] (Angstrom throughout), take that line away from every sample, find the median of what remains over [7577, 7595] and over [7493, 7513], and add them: 1.0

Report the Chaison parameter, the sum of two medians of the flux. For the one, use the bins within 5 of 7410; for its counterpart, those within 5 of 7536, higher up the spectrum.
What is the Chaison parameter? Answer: 24.2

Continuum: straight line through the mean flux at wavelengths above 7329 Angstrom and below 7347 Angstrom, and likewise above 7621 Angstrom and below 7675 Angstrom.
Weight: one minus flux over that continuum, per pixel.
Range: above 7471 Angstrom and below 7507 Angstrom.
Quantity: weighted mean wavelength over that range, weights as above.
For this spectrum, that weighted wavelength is 7487.4 Angstrom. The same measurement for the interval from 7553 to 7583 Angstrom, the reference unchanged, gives 7567.2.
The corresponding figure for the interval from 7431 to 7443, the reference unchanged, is 7437.8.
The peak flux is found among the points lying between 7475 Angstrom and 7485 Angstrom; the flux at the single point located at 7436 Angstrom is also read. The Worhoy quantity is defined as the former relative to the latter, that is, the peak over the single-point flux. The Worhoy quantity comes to 1.03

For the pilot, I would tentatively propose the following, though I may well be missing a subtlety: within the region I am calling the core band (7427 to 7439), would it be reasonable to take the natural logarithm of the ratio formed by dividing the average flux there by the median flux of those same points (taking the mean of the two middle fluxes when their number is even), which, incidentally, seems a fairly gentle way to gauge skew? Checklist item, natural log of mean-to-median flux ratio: 0.0064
